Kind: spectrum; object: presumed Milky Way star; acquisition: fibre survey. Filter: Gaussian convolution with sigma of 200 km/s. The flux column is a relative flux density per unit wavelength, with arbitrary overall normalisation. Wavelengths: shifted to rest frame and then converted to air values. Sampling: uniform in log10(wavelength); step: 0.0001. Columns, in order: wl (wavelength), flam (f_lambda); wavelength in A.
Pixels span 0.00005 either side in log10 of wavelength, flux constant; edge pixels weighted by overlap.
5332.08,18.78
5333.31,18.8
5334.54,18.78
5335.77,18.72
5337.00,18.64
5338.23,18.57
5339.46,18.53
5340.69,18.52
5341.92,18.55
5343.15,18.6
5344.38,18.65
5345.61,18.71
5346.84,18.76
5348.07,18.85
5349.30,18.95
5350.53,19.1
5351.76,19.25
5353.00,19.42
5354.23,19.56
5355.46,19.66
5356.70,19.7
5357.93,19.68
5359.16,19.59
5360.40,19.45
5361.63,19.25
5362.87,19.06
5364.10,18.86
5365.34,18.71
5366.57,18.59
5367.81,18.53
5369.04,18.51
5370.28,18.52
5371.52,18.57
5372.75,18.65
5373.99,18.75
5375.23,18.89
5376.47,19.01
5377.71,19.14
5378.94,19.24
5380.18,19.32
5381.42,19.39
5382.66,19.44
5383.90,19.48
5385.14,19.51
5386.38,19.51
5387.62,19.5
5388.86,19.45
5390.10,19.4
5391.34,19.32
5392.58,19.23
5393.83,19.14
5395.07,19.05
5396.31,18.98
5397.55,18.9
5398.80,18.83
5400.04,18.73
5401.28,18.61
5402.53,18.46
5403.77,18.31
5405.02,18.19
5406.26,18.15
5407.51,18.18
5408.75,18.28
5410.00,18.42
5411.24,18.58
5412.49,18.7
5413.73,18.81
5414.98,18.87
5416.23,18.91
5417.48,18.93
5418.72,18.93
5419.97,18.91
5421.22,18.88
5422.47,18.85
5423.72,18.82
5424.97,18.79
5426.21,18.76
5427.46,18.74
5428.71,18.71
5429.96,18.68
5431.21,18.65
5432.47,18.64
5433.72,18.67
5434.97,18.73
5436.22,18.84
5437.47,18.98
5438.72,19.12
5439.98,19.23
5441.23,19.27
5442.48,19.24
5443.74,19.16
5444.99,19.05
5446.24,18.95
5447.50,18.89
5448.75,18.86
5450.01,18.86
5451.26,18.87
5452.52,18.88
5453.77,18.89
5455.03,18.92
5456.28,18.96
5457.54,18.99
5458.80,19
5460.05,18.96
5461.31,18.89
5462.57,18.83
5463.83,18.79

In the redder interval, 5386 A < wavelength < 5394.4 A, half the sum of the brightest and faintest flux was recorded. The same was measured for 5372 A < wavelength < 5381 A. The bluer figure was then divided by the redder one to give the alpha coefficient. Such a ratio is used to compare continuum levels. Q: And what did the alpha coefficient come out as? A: 0.982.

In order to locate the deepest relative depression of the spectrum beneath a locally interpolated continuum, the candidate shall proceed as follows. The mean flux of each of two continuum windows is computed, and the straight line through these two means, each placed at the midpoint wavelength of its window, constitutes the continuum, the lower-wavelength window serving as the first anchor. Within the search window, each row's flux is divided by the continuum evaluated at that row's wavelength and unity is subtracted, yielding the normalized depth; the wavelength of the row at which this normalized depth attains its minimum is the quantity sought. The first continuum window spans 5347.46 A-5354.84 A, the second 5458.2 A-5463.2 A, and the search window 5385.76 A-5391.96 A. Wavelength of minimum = 5391.34 A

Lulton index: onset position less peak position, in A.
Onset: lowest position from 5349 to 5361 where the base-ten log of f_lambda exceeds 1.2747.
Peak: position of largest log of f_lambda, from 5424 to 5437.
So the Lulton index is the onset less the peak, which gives -86.9 A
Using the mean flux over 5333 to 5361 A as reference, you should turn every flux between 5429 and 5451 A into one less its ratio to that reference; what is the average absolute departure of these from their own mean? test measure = 0.0096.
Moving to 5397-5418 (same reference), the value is 0.0128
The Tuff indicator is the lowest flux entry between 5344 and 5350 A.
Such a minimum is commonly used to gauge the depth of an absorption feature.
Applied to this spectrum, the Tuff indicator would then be 18.65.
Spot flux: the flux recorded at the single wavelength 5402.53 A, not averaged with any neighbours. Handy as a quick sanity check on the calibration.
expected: 18.46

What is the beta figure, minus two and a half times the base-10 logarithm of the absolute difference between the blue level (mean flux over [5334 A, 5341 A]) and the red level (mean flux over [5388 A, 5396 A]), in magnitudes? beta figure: 0.5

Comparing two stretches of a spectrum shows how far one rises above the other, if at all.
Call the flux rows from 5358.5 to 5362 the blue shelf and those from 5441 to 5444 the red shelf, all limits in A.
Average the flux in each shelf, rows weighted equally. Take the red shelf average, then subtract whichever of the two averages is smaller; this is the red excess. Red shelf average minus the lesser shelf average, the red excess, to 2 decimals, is 0.00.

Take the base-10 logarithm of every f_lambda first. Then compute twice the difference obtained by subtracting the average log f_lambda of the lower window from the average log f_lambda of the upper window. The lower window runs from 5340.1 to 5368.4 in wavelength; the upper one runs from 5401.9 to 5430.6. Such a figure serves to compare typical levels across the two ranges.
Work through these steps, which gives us -0.018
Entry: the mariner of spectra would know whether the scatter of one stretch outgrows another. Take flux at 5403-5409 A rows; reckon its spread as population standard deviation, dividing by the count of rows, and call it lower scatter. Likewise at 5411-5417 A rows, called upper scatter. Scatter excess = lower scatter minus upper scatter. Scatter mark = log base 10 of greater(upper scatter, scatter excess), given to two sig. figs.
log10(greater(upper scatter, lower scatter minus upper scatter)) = -0.92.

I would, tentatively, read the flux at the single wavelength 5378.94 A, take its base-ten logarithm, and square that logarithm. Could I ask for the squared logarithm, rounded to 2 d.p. 1.65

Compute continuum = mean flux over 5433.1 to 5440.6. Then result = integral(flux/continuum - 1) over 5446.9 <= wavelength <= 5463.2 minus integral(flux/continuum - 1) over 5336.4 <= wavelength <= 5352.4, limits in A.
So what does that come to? 0.137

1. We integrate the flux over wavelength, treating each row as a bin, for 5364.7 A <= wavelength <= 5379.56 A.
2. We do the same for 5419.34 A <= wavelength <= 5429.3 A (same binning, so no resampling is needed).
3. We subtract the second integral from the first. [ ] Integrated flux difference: 91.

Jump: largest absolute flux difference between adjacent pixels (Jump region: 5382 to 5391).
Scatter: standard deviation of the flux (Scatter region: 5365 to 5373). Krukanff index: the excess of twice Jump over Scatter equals 0.03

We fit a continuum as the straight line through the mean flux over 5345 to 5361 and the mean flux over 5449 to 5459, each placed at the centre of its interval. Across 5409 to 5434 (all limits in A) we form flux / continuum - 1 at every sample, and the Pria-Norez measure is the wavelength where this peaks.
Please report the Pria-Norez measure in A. 5418.72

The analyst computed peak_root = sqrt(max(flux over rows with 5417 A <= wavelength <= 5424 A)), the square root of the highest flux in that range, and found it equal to 4.35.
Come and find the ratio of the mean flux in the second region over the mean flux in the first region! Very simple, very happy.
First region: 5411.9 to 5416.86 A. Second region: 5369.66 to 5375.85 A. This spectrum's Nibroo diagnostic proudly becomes 0.99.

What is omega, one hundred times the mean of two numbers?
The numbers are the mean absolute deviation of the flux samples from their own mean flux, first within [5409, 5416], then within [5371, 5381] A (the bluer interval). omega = 19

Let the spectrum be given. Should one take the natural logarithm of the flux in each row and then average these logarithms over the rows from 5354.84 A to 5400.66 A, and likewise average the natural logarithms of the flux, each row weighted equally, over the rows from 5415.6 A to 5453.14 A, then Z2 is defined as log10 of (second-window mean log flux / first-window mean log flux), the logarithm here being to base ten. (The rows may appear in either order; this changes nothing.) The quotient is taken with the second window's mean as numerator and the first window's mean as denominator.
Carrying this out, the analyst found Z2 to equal -0.0018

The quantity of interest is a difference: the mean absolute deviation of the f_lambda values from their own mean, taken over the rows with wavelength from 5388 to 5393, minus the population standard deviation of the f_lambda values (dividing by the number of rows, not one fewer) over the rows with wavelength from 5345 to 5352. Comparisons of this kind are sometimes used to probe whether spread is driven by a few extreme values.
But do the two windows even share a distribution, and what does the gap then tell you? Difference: -0.11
